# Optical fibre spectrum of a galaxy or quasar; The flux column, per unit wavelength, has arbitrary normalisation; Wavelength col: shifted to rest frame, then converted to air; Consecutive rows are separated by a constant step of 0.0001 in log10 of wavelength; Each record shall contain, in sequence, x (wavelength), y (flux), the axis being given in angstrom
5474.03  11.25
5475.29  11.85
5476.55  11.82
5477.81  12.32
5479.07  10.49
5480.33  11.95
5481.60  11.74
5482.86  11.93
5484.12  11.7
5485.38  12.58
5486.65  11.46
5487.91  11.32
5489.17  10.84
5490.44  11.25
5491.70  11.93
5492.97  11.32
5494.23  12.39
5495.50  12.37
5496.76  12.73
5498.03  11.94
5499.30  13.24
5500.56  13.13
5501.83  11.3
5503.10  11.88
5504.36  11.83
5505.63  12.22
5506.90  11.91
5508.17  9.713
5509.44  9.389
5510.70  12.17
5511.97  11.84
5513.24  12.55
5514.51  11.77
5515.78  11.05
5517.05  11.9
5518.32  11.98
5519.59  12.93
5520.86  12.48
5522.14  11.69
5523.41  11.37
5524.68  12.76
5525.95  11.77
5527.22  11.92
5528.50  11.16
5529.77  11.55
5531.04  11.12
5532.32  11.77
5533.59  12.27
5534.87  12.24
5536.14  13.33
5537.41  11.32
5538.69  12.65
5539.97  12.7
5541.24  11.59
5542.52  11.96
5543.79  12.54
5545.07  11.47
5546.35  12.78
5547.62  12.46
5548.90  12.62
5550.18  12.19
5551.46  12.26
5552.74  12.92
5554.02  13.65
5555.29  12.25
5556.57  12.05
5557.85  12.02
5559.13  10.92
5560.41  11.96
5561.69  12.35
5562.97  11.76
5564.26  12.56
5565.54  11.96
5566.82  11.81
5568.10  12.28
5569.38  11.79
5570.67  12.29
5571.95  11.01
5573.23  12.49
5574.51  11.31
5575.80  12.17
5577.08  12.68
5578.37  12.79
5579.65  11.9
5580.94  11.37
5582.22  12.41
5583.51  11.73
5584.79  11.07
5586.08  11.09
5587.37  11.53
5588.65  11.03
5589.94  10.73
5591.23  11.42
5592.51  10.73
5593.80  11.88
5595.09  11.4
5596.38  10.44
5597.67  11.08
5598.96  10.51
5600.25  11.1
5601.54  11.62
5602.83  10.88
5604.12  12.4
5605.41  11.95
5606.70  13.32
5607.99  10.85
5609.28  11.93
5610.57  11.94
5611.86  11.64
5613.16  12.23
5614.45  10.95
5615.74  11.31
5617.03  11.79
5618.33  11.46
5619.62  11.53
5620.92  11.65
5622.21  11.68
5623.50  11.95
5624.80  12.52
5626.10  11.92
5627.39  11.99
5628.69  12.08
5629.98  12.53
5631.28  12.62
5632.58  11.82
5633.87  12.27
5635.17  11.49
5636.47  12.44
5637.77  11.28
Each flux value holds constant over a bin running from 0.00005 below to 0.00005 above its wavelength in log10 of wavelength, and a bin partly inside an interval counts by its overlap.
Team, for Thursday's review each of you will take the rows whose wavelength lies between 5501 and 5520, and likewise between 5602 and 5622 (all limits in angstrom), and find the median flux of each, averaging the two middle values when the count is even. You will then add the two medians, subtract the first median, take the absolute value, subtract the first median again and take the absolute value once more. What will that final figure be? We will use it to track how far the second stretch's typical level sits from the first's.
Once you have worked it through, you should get 0.23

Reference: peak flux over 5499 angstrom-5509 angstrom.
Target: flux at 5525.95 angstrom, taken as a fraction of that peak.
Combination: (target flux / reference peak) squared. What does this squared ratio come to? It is 0.79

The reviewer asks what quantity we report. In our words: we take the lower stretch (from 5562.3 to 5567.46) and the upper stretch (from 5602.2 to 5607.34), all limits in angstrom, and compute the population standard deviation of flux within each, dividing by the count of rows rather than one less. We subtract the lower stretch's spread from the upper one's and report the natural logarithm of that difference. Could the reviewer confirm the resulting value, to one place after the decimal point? -0.6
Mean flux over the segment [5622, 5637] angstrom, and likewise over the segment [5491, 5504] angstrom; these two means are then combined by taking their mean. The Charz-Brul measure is 12.2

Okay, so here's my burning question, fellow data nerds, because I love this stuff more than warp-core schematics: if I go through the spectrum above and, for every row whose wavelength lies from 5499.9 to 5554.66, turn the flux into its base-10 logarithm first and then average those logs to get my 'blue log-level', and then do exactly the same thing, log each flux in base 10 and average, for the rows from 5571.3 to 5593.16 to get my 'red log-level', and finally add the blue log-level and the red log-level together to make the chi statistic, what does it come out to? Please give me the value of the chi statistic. 2.14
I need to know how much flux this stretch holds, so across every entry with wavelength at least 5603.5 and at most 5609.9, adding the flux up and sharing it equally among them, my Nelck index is 12.1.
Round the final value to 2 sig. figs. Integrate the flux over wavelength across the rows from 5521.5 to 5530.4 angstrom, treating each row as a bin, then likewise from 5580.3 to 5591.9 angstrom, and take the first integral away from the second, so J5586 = 27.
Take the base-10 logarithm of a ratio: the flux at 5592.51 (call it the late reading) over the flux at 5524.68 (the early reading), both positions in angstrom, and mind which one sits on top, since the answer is -0.075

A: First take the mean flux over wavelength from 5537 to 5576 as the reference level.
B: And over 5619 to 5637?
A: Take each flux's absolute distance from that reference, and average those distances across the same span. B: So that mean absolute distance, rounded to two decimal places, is 0.34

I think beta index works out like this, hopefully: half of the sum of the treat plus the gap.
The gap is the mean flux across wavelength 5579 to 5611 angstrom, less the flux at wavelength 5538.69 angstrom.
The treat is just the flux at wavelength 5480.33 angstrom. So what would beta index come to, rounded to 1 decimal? 5.4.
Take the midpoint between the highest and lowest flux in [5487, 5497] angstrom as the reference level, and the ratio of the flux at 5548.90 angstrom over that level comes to 1.071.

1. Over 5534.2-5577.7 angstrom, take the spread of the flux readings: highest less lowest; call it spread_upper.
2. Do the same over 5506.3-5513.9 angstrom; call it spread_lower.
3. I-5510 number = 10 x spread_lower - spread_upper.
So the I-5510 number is 29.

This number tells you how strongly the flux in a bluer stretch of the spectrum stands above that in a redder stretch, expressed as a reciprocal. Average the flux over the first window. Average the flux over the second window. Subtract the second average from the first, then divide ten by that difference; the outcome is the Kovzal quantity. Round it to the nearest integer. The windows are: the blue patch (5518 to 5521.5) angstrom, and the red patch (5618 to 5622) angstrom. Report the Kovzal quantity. 11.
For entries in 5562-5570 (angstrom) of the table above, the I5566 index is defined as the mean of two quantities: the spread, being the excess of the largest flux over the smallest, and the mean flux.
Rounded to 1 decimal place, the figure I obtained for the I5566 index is 6.4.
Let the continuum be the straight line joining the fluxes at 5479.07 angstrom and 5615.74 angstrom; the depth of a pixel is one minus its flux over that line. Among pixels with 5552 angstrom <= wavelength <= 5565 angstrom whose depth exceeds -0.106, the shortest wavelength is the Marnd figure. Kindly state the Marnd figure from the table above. 5556.57 angstrom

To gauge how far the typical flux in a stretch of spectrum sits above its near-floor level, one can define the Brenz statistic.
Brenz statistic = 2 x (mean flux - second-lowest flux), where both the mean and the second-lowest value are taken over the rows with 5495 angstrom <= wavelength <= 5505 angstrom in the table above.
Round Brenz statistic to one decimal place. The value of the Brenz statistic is 0.9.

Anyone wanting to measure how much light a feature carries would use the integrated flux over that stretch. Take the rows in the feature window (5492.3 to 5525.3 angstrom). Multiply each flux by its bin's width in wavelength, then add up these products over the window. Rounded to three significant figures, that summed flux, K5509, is 393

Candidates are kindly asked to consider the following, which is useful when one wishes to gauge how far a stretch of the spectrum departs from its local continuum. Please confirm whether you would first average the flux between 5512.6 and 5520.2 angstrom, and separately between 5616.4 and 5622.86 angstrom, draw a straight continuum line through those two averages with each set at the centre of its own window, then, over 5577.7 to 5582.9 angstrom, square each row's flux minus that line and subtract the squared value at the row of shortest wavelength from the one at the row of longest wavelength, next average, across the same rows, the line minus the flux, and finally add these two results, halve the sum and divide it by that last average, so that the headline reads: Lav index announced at 1.4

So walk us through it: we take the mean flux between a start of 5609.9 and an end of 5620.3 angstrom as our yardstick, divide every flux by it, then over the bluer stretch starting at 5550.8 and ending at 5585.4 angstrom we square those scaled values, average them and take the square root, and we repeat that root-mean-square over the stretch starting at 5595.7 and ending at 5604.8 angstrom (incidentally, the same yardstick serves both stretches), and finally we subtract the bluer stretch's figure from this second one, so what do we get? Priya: -0.079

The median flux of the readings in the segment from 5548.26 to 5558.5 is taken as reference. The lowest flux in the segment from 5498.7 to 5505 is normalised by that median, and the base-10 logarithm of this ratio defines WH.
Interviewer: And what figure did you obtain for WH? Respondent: -0.035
